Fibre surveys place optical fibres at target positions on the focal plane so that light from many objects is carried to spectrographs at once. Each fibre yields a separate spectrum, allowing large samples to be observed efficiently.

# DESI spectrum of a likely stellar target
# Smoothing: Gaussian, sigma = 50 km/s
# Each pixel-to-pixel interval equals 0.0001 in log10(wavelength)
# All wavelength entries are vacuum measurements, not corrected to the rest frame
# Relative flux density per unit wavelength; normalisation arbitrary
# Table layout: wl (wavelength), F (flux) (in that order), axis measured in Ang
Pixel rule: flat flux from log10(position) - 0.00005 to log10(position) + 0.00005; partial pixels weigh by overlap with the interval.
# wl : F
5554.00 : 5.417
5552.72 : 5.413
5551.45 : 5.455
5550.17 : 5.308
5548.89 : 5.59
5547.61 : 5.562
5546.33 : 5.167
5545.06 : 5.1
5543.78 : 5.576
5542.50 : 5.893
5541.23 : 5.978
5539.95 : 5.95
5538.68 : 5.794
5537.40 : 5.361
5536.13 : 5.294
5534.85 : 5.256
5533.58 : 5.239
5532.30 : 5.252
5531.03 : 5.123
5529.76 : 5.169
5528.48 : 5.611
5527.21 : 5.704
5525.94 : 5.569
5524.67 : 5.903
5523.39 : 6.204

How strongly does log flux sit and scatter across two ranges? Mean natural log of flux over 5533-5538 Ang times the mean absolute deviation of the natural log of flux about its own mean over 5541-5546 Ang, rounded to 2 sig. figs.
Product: 0.089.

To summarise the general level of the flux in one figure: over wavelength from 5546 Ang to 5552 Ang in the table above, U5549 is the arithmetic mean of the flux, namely 5.42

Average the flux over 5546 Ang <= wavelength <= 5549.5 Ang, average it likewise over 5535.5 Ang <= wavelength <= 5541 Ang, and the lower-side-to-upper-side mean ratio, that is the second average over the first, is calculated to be 1.03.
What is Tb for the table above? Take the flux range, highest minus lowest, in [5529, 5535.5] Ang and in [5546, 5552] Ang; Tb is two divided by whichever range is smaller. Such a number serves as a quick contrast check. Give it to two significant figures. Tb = 15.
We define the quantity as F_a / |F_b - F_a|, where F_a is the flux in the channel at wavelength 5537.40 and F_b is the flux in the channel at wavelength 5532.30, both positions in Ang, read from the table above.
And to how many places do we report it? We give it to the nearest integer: 49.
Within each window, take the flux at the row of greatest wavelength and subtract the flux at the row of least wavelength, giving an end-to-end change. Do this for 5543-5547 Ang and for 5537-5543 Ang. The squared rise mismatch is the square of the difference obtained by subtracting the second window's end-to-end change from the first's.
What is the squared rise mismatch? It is 0.9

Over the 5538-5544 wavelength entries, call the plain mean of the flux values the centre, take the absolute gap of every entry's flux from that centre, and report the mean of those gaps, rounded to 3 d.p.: 0.123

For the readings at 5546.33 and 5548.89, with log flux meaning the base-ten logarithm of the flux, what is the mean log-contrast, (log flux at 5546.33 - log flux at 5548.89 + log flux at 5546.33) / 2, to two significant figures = 0.34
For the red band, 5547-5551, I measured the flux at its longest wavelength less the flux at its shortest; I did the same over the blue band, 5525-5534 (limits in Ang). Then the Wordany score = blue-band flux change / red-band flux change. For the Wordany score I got 1.3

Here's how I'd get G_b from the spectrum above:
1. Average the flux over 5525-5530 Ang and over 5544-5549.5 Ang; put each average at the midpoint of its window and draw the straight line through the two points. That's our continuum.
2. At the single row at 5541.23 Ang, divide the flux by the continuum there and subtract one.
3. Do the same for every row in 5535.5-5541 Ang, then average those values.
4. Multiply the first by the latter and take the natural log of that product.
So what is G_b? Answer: -5.7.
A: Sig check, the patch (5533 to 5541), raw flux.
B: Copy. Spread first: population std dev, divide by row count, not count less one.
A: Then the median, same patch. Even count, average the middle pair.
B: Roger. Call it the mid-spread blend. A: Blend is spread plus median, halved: 2.805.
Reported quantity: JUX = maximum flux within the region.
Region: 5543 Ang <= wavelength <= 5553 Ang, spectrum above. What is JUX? 5.59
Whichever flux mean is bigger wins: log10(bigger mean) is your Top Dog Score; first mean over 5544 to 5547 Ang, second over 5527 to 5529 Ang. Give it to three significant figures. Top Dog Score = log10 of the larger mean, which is 0.753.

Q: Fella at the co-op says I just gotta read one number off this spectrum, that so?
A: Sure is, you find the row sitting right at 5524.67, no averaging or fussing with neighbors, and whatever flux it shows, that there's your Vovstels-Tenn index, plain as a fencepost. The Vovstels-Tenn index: 5.903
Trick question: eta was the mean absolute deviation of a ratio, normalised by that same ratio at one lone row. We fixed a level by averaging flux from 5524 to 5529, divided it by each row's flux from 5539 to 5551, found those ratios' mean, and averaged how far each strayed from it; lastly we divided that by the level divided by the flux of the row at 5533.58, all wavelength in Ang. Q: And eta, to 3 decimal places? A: 0.044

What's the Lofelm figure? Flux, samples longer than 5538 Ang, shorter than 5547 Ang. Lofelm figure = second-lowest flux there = 5.167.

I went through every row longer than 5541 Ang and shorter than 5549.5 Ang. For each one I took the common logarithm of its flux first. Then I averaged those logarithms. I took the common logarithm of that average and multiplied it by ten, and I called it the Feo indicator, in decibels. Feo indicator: -1.29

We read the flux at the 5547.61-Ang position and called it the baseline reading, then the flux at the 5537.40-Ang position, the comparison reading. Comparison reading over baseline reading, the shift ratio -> 0.96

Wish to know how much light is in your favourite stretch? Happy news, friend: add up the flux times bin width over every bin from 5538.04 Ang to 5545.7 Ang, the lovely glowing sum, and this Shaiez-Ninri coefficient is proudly 44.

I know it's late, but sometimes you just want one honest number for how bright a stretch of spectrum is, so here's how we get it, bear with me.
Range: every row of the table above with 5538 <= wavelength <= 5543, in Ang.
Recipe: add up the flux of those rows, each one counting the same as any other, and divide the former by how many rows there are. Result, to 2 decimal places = 5.90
